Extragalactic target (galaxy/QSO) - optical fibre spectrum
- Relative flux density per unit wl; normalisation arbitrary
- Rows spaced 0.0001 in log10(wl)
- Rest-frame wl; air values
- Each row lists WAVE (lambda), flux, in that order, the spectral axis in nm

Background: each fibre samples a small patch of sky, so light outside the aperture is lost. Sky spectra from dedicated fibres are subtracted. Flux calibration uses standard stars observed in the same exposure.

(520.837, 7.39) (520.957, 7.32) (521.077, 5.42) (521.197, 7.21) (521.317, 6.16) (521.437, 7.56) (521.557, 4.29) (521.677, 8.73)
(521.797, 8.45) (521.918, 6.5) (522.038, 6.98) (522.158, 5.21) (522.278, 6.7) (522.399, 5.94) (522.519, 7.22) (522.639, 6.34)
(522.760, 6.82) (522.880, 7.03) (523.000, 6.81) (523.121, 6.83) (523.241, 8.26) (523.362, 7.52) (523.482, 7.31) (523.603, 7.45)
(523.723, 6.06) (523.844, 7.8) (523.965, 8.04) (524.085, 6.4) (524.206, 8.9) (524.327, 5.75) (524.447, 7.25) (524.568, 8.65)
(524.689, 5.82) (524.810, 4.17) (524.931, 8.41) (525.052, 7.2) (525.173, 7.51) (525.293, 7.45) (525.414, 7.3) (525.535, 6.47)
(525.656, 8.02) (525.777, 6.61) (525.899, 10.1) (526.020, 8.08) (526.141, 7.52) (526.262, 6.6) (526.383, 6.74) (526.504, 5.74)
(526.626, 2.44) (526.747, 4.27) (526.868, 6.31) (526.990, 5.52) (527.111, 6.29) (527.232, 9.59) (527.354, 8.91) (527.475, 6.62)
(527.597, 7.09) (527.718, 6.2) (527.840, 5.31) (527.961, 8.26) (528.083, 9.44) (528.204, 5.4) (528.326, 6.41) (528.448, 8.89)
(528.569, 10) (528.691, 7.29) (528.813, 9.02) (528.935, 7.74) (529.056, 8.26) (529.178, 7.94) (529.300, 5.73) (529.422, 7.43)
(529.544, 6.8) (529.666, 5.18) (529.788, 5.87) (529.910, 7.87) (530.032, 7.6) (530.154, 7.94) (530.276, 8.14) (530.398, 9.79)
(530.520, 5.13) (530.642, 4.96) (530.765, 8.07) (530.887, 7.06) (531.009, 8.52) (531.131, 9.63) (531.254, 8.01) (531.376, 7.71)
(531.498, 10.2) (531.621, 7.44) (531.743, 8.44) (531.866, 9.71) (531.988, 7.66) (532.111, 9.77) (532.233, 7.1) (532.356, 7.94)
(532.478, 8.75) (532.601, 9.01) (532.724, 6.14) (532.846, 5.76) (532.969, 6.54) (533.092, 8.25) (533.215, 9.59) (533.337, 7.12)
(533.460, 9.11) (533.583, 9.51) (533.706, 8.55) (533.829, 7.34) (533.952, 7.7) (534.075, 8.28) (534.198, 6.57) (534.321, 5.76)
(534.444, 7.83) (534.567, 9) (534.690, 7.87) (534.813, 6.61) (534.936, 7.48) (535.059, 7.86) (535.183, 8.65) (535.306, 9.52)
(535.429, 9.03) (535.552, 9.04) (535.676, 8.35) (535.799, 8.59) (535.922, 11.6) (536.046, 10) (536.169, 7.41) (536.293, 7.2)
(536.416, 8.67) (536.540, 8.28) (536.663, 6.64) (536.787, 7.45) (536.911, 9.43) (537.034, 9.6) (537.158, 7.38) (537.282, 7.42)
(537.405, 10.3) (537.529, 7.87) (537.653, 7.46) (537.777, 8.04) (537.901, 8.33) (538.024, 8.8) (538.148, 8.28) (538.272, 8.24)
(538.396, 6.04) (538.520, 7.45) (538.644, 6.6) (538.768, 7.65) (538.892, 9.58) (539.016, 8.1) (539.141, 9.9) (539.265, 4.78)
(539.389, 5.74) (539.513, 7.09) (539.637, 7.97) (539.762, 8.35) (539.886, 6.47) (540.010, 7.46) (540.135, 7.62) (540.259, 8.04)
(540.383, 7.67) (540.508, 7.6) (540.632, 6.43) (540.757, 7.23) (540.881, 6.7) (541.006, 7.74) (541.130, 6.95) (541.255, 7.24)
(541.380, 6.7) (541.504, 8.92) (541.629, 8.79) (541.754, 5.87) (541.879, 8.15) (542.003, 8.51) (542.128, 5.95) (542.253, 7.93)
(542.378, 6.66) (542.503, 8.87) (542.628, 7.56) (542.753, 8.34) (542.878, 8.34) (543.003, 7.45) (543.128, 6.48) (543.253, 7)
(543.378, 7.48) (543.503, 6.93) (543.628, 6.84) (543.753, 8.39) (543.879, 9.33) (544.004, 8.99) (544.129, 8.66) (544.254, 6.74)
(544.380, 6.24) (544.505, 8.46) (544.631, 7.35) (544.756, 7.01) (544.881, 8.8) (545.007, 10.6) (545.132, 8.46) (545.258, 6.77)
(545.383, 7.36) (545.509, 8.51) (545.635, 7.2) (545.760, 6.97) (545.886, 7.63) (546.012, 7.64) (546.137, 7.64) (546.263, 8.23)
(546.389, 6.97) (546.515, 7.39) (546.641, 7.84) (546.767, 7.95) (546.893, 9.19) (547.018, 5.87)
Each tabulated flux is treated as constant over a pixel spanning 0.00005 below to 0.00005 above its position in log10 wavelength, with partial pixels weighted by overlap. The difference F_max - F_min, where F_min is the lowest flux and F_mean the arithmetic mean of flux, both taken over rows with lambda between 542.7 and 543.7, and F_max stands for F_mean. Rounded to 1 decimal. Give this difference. 0.9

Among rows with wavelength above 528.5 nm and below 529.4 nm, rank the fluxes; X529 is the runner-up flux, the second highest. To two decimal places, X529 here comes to 9.02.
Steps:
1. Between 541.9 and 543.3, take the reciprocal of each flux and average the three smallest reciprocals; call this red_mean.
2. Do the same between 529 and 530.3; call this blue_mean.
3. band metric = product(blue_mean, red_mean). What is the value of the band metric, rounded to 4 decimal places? 0.0144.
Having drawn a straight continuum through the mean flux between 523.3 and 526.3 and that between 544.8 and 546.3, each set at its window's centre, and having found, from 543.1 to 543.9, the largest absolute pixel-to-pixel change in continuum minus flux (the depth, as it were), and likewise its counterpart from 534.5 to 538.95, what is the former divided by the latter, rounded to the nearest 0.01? 0.51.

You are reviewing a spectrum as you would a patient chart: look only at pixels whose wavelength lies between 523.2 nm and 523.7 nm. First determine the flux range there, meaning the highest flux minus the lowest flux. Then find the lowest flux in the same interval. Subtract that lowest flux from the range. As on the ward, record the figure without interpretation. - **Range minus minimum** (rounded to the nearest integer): -6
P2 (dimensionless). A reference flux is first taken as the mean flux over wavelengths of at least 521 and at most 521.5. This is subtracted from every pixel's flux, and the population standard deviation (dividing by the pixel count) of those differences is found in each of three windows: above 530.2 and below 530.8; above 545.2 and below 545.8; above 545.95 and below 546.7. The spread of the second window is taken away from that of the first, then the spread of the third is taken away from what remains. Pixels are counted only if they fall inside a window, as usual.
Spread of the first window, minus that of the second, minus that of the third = 0.9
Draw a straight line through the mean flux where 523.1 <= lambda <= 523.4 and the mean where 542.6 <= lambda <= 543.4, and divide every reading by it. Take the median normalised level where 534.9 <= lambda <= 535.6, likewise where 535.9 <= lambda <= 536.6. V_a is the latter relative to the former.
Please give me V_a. 0.96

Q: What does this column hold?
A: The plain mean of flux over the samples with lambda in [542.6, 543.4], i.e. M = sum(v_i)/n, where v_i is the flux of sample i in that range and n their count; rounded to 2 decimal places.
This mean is 7.52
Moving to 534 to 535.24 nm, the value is 7.59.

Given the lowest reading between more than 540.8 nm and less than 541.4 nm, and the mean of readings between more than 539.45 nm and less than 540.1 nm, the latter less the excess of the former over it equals 8.2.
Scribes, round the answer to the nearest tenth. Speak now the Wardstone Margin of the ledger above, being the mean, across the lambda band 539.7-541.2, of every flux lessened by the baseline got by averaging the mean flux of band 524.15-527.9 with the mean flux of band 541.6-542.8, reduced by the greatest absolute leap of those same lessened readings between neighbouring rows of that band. -1.8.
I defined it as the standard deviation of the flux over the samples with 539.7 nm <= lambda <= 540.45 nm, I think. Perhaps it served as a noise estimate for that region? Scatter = 0.6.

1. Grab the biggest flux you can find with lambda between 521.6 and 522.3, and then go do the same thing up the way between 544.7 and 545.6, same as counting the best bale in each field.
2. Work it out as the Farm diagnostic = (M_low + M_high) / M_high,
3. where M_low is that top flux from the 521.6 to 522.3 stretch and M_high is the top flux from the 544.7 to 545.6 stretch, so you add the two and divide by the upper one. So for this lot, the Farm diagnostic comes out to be 1.82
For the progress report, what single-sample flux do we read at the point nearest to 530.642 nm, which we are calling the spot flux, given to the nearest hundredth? 4.96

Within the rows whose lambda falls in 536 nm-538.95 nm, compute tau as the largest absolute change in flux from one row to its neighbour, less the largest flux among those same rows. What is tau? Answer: -7.4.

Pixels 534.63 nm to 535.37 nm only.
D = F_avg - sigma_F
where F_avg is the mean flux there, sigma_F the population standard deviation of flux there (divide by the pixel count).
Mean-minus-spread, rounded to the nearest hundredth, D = 7.09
